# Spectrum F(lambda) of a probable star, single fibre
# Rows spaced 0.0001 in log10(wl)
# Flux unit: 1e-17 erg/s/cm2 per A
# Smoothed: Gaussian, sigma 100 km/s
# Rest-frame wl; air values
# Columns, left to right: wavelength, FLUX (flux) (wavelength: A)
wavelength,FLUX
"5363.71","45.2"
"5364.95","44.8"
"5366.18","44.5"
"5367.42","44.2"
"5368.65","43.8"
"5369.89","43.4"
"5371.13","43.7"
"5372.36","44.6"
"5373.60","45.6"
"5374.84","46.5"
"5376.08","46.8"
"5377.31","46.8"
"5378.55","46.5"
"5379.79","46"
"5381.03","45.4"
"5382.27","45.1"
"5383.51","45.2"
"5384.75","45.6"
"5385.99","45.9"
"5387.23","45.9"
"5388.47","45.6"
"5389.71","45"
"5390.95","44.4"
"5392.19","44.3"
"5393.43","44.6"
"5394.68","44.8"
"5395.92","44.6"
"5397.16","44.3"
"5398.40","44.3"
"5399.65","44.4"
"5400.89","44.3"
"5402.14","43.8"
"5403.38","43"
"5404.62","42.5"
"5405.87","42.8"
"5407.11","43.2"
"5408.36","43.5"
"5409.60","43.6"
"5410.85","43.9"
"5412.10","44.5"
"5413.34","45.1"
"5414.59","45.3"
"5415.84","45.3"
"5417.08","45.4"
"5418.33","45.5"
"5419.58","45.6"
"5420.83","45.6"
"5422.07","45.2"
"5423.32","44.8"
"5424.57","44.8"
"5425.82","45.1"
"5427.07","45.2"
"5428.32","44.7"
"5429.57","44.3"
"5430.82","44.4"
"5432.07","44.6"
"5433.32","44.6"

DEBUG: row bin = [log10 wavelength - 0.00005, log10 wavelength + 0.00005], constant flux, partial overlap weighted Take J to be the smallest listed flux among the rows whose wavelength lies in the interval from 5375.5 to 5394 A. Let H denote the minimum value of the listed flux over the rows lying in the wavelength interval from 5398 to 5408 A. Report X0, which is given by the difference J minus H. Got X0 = 1.80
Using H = 42.5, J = 44.3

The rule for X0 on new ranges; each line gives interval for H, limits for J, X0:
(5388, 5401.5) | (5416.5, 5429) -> 0.40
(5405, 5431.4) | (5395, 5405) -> -0.30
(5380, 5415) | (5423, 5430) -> 1.80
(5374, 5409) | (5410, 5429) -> 1.40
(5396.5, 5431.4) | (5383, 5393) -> 1.80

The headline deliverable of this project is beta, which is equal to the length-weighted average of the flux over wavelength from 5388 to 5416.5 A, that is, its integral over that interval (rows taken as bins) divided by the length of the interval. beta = 44.2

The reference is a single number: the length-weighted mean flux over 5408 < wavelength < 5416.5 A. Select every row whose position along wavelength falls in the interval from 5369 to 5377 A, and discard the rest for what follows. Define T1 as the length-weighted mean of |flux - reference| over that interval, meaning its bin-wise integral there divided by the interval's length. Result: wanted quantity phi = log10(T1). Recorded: 0.10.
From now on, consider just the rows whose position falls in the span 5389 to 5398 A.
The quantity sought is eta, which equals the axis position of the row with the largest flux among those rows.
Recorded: 5389.71 A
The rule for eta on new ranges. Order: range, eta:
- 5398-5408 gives 5399.65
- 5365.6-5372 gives 5366.18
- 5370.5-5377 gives 5376.08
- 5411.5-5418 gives 5417.08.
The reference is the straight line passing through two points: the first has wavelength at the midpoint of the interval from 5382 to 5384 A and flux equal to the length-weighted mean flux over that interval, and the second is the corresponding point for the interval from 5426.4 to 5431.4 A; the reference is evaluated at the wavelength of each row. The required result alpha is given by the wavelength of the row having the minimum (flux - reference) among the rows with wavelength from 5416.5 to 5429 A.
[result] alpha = 5428.32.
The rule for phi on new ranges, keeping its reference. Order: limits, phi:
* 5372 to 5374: -0.23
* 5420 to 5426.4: -0.22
